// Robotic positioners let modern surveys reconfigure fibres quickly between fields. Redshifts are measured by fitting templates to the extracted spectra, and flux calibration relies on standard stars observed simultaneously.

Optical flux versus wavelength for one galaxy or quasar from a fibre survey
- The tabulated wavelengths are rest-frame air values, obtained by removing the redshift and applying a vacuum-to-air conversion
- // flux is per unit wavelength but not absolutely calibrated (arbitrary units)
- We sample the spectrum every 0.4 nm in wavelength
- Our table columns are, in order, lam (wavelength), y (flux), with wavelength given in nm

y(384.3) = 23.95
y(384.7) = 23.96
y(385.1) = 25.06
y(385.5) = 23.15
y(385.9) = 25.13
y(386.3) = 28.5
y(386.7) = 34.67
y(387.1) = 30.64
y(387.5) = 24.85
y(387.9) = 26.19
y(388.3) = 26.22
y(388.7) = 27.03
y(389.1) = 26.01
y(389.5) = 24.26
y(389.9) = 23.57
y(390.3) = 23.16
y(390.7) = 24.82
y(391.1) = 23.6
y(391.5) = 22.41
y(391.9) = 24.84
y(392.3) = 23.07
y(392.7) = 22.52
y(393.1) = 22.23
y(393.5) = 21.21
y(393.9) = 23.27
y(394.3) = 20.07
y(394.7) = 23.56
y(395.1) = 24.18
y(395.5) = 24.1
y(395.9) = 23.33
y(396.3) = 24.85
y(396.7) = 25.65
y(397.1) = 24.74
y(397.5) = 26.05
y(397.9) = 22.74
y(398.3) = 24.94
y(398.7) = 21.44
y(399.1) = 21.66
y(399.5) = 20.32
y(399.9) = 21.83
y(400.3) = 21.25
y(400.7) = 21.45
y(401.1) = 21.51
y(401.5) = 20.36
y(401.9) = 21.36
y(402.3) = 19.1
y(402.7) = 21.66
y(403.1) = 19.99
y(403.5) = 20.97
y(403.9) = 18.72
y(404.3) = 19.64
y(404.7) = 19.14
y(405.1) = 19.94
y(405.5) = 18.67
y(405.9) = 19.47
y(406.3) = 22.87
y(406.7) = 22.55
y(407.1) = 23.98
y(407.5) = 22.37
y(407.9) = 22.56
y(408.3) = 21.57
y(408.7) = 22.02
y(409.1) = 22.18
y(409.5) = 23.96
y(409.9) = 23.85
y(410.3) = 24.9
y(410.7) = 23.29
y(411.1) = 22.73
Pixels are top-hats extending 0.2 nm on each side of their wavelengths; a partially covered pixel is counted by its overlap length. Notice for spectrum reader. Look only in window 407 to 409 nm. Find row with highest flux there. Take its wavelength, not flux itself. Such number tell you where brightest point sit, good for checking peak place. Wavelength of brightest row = 407.1 nm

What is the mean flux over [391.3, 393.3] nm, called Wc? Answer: 23.0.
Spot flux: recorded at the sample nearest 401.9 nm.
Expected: 21.36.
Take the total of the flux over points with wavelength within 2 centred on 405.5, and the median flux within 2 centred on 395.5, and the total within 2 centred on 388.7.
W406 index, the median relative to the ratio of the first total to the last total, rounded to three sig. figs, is 31.2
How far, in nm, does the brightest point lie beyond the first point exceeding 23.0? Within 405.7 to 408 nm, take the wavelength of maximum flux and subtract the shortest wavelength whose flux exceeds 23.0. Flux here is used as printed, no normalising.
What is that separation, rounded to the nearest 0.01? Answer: 0.00 nm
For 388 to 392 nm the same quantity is 0.40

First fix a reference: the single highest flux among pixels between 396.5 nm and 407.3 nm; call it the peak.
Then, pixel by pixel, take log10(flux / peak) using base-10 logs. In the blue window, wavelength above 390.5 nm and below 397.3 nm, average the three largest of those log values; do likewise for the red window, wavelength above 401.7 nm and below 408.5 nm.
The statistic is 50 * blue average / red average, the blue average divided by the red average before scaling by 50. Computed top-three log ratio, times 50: 15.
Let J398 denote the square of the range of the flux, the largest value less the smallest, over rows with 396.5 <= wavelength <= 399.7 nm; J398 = 32.8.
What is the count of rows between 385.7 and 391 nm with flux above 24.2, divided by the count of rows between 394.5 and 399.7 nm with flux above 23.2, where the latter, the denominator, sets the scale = 1.2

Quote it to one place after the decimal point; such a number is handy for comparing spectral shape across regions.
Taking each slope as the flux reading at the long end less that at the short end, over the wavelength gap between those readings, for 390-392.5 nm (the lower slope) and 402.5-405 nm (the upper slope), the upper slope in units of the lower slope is 28.0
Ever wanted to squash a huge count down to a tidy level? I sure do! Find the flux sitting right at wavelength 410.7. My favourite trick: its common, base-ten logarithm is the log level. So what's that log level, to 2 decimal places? 1.37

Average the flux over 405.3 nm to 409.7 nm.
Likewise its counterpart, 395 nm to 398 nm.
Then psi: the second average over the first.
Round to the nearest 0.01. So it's 1.11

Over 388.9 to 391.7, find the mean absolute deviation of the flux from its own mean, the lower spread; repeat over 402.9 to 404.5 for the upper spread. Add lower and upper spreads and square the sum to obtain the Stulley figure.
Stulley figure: 2.4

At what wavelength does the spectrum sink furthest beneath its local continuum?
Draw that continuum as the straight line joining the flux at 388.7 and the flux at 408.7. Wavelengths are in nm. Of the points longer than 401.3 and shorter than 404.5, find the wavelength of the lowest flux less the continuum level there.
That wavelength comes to 402.3 nm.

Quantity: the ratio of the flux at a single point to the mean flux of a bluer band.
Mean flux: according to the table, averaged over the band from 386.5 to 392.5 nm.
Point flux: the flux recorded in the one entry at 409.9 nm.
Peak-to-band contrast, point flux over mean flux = 0.93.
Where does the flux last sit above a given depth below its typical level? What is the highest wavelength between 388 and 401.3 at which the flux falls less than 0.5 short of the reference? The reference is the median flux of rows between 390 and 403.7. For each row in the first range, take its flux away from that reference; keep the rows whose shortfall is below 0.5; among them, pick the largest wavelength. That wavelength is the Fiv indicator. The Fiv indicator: 398.3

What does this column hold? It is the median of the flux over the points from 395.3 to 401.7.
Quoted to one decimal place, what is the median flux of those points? 22.3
